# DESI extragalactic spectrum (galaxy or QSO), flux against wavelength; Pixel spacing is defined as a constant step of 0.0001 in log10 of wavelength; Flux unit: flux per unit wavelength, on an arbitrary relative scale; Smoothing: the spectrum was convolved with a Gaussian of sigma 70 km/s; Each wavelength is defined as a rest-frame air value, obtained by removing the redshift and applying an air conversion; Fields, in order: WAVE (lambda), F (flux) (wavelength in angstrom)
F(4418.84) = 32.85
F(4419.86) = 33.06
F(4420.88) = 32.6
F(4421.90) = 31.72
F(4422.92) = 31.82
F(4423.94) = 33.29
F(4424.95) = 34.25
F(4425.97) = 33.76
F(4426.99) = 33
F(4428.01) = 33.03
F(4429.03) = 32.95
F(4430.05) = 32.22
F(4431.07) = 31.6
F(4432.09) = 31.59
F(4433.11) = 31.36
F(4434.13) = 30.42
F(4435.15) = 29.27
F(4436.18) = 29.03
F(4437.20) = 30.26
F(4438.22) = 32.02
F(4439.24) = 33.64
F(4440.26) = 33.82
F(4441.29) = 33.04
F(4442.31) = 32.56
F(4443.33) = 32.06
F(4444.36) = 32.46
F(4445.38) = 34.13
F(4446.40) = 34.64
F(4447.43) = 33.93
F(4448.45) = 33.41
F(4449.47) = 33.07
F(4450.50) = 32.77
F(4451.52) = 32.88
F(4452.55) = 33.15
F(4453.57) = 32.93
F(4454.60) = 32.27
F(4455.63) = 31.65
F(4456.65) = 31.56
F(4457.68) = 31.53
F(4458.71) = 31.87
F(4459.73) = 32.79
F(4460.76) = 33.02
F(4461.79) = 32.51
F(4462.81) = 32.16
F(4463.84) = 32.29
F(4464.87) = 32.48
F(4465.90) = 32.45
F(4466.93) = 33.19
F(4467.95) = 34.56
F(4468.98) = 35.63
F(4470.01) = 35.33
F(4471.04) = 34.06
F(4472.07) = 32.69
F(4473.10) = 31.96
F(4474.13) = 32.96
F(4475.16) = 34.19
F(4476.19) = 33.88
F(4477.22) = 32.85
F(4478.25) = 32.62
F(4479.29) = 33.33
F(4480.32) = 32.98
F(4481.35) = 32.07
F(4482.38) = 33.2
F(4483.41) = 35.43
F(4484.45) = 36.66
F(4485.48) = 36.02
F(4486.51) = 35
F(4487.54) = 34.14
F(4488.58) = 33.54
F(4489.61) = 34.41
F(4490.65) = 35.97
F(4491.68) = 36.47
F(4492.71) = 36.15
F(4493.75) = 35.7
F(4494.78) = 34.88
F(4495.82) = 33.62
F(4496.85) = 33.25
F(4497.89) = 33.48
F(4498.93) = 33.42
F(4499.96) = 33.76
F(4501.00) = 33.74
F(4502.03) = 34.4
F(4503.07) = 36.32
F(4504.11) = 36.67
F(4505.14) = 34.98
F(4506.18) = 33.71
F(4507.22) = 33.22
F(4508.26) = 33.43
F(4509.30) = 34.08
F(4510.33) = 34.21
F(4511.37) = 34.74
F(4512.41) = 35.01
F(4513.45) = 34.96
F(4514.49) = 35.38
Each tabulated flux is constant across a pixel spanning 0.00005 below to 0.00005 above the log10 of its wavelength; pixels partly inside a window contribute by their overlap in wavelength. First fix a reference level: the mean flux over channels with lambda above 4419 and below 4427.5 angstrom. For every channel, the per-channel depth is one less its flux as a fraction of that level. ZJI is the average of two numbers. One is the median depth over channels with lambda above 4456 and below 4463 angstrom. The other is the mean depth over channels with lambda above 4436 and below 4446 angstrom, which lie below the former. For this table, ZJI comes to 0.02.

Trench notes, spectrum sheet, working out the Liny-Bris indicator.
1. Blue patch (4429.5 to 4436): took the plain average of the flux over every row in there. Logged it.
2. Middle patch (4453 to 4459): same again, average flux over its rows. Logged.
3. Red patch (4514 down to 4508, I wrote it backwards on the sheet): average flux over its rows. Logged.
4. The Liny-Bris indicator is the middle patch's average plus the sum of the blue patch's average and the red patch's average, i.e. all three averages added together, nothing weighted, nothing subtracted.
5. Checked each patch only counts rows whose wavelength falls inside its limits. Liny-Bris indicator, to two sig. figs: 97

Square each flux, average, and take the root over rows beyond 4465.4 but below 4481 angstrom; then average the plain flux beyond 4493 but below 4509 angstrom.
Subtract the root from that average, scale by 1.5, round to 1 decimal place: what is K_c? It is 1.2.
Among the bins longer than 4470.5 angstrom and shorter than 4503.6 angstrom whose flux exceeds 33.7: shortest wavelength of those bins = 4471.04 angstrom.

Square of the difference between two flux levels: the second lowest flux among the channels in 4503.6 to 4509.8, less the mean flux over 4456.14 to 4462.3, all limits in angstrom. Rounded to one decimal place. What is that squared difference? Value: 1.5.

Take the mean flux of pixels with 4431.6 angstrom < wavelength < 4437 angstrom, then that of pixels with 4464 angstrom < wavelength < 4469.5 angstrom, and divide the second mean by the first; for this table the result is 1.11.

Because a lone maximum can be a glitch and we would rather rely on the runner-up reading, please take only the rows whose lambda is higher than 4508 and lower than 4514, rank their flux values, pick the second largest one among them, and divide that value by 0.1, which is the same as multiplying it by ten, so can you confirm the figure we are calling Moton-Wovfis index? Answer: 350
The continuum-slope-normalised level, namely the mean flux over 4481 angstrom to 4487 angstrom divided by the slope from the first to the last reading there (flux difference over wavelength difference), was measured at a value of 61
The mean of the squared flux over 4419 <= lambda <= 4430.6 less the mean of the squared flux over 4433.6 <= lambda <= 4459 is 34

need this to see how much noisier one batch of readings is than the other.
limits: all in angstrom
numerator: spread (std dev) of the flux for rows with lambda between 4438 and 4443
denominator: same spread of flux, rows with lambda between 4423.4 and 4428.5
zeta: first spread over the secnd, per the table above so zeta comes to 1.4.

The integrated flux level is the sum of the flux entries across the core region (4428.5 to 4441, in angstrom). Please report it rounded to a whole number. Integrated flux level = 378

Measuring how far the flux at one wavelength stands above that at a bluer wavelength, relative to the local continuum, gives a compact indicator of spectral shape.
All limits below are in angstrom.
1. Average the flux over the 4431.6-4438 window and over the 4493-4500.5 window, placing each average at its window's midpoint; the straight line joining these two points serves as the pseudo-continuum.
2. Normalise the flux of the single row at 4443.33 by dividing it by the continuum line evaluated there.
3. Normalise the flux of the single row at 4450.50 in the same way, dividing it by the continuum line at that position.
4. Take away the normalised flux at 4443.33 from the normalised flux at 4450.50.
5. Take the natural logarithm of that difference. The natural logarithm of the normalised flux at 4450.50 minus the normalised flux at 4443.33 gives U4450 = -4.8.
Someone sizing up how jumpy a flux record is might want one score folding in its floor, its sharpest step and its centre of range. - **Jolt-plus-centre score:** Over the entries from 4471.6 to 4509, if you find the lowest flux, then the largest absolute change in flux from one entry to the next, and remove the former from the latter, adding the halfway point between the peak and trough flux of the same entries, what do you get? 4.6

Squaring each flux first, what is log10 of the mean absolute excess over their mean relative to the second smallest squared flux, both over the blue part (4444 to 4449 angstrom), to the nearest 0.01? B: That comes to -1.43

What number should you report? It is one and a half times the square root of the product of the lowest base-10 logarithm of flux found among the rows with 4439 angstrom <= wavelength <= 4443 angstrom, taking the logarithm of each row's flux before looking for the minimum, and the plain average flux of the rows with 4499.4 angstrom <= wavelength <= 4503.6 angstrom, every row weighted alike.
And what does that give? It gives 10.8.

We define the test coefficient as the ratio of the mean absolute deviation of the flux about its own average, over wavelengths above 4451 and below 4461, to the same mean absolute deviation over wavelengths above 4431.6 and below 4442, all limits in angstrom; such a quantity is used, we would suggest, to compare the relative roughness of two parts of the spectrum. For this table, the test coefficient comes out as 0.43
